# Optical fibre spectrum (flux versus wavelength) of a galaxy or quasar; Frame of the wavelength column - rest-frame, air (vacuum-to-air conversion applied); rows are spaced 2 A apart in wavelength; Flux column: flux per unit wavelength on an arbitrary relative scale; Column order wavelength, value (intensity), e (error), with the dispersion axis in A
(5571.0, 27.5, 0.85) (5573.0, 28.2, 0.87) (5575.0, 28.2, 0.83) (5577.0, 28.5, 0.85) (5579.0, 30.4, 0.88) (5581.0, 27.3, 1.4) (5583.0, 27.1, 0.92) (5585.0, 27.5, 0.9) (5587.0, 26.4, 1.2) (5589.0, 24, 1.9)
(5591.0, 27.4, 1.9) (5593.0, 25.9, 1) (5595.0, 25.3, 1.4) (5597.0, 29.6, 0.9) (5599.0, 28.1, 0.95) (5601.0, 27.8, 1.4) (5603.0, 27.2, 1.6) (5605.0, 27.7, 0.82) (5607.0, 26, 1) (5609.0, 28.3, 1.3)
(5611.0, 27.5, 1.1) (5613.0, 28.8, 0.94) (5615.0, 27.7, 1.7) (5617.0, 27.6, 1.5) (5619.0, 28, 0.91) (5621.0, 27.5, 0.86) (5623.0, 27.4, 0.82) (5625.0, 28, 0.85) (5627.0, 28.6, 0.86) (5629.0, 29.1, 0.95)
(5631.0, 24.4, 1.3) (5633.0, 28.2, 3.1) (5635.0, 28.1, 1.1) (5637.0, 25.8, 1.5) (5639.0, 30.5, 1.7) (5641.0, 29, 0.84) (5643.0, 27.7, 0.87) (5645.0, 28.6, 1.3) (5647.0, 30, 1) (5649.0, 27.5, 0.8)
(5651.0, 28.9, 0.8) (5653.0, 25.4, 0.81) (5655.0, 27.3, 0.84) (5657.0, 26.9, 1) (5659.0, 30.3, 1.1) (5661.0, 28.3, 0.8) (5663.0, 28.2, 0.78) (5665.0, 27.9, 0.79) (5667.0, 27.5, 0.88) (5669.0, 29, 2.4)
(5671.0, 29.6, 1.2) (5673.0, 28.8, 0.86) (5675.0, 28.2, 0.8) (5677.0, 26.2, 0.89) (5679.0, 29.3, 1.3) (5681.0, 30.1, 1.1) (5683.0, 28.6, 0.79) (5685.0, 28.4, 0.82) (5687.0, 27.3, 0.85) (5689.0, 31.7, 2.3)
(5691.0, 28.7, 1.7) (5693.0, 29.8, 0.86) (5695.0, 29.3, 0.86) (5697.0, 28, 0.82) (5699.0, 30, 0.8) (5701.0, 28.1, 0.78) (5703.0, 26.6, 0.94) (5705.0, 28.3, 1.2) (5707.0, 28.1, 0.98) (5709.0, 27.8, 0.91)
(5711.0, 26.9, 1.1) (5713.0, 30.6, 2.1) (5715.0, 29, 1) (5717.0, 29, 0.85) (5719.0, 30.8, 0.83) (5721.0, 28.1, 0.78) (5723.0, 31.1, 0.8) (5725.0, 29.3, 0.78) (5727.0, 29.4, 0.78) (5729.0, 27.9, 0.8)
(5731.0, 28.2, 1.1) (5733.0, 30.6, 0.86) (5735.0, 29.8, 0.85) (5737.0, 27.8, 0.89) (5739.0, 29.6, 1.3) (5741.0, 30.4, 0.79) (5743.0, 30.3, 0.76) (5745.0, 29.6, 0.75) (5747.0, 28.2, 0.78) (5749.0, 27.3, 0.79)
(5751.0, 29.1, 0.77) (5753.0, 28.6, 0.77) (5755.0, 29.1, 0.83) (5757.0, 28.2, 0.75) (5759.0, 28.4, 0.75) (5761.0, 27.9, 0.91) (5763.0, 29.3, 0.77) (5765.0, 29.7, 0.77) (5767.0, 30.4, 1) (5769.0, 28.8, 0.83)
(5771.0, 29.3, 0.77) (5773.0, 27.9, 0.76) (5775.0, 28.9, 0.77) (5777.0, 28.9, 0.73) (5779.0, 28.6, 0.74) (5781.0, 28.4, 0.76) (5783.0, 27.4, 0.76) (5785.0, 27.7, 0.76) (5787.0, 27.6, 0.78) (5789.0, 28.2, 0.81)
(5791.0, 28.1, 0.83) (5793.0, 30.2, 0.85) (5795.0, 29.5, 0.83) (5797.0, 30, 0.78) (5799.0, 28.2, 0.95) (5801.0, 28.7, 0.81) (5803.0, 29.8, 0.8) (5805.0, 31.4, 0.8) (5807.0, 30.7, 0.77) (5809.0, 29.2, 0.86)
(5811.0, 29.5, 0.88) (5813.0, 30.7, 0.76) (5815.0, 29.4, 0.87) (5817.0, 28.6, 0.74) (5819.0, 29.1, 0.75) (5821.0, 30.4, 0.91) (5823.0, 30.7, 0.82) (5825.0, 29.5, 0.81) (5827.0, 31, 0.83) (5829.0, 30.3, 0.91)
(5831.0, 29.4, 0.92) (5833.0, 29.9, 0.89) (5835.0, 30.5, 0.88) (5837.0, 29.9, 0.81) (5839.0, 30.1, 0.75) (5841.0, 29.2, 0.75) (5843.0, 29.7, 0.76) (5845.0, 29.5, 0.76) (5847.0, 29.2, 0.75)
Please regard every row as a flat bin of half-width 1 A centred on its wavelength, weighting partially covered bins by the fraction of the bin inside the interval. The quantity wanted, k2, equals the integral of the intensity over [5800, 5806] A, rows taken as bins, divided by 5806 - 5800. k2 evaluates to 30.0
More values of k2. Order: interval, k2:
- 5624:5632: 27.5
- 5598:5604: 27.7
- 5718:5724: 30.0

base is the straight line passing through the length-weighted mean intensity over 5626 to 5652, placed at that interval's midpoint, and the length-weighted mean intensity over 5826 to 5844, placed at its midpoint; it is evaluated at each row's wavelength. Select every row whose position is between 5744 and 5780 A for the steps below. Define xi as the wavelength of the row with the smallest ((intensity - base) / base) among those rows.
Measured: 5749.0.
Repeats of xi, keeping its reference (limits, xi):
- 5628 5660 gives 5631.0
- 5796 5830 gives 5799.0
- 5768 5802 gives 5783.0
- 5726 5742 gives 5737.0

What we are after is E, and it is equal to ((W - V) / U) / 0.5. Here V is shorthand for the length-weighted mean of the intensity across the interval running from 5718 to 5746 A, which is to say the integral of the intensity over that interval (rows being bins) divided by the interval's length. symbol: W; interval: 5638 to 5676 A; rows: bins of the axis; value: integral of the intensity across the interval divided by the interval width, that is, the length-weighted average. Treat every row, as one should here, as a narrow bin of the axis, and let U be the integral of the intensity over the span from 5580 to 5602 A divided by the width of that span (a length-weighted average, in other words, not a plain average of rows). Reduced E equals -0.08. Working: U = 26.9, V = 29.5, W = 28.4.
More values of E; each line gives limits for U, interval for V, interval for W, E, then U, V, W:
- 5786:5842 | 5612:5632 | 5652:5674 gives 0.03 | 29.6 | 27.7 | 28.1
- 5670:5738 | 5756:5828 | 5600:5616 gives -0.11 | 28.9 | 29.2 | 27.6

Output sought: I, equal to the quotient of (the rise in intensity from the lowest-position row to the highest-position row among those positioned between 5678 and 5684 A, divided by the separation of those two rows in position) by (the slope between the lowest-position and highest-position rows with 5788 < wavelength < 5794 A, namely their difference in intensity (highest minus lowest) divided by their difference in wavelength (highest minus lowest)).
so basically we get -0.35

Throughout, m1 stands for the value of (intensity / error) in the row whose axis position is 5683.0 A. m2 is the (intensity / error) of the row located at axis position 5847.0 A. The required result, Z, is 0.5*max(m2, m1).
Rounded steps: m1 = 36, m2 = 39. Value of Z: 19.5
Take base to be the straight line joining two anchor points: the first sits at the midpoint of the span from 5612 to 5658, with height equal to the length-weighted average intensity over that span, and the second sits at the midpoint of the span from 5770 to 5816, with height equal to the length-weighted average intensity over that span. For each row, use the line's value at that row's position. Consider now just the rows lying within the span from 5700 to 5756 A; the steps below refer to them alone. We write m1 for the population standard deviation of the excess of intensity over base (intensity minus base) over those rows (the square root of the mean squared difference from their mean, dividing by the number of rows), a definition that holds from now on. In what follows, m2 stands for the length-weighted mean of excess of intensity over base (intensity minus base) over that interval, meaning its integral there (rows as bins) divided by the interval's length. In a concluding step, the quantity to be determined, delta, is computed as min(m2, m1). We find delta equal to 0.35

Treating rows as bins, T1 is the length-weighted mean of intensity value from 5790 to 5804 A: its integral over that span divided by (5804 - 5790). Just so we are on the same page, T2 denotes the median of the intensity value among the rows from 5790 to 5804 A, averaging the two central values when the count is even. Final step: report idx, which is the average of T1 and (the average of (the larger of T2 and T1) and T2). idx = 29.4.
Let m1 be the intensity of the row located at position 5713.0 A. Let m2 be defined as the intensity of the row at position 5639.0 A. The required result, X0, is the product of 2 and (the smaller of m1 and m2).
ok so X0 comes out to 61.0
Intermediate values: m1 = 30.6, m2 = 30.5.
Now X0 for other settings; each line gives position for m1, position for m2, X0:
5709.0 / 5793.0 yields 55.6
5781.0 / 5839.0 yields 56.8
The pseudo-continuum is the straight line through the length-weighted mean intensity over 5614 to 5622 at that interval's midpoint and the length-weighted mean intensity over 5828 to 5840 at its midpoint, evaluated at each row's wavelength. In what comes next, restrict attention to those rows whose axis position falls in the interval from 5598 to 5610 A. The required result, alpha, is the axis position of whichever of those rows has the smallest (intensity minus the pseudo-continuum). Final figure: 5607.0 A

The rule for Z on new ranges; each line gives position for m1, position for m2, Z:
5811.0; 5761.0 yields 16.8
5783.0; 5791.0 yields 18.0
